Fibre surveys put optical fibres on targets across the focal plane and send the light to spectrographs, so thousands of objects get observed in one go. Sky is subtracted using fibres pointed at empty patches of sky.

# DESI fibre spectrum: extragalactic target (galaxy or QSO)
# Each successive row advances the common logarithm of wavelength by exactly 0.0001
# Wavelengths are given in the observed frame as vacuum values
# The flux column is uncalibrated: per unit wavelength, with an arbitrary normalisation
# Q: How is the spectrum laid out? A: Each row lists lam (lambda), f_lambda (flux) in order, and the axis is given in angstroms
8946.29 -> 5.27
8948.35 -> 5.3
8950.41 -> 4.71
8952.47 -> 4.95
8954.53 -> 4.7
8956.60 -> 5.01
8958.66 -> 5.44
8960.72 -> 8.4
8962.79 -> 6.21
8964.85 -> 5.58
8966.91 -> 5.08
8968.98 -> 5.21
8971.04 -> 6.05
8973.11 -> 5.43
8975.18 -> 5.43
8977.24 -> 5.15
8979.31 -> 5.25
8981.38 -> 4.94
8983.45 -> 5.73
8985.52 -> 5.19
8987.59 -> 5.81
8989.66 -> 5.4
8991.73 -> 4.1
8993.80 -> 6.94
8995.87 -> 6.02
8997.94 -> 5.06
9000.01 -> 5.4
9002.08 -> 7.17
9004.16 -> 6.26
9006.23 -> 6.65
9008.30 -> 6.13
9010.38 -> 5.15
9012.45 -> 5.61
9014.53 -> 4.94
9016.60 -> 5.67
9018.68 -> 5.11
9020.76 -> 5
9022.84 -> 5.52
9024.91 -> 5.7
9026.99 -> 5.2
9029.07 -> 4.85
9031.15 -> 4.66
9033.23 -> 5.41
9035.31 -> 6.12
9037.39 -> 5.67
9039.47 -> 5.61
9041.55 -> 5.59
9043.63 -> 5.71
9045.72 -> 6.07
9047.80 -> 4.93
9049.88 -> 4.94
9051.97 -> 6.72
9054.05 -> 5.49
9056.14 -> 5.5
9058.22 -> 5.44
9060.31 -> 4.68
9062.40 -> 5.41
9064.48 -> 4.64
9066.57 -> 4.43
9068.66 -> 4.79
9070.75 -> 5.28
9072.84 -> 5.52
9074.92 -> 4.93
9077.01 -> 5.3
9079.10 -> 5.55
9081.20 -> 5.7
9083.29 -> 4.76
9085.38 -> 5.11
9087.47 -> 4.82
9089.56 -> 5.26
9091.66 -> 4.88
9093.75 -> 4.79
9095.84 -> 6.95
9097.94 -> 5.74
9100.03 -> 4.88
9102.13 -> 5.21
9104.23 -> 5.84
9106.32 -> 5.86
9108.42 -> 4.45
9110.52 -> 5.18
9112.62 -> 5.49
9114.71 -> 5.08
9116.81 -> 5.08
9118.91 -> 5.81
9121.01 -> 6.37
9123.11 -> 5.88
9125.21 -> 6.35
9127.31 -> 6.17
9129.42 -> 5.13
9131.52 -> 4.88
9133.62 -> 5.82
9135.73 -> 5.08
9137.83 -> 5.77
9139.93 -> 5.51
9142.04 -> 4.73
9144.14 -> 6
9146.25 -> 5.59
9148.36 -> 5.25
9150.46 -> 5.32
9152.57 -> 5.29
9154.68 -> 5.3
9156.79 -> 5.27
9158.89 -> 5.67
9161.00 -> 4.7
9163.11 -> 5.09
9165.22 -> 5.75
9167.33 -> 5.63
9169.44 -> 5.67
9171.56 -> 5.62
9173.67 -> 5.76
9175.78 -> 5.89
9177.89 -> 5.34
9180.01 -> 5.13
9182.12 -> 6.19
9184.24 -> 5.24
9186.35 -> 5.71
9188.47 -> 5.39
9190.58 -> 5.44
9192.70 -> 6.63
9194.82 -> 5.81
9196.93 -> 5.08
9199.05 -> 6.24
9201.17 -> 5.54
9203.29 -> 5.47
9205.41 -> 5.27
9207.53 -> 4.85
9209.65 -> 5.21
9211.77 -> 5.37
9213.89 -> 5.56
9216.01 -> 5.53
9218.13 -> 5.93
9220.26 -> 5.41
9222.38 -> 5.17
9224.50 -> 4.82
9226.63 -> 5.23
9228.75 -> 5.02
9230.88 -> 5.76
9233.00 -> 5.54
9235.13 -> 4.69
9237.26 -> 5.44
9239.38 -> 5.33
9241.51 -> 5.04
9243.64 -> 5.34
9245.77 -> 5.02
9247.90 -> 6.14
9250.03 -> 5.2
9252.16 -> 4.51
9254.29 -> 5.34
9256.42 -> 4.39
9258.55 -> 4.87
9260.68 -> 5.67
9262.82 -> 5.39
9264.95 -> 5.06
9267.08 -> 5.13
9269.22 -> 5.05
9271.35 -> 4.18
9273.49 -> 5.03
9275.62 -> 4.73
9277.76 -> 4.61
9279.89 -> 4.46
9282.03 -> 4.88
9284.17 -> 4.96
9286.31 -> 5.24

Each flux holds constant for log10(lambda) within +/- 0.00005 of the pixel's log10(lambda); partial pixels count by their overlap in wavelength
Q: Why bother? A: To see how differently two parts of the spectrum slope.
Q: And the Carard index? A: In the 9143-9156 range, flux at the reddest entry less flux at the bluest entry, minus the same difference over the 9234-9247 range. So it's -1.0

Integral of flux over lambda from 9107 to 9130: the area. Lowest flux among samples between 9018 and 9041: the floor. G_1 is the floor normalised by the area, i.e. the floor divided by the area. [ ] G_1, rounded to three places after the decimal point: 0.036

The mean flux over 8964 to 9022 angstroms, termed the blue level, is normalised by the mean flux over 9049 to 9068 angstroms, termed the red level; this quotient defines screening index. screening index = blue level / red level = 1.06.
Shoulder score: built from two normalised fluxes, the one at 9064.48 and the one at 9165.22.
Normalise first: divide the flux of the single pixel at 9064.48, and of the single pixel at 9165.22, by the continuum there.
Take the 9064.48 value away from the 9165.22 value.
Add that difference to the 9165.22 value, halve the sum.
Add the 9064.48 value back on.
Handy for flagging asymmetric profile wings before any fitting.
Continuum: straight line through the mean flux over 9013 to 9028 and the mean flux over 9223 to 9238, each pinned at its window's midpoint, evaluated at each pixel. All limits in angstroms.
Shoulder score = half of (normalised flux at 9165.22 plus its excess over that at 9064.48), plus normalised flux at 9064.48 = 1.54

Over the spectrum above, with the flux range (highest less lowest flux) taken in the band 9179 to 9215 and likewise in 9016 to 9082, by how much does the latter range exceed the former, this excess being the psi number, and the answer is 0.51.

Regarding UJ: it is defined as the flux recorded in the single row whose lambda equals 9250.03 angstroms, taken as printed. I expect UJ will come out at 5.2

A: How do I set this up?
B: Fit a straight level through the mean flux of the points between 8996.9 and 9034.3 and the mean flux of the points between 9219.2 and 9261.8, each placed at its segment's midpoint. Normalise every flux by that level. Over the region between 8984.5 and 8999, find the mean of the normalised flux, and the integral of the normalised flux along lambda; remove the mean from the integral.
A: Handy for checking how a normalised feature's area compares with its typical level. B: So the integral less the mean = 13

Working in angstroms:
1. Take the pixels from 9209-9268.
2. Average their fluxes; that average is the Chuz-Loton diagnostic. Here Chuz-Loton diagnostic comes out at 5.25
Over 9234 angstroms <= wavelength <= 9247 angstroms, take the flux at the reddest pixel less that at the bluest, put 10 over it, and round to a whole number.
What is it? 30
